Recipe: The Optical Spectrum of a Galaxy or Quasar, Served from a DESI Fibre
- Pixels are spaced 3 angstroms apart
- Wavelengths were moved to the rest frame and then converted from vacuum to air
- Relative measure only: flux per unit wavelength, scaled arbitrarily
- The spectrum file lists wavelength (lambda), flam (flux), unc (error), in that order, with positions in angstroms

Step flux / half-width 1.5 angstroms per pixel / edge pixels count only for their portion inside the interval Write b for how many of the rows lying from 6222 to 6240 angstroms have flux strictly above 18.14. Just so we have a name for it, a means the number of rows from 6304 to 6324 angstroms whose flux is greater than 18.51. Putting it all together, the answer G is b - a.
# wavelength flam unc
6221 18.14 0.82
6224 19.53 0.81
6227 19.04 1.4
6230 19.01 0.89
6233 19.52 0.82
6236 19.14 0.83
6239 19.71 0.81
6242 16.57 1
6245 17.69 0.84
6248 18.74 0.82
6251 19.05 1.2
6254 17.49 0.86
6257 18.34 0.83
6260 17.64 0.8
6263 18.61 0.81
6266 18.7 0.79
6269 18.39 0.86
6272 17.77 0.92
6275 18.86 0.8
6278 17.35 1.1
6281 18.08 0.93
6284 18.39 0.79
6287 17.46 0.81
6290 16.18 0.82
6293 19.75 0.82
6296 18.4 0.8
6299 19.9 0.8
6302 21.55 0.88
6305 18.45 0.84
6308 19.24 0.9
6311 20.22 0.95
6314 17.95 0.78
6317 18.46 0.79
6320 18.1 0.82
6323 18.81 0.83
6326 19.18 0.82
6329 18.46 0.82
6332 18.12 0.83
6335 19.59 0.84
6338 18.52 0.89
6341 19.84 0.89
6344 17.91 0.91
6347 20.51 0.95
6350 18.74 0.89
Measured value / 3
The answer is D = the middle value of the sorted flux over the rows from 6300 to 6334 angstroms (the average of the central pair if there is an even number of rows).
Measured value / 18.5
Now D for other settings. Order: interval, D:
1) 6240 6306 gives 18.4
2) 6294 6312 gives 19.6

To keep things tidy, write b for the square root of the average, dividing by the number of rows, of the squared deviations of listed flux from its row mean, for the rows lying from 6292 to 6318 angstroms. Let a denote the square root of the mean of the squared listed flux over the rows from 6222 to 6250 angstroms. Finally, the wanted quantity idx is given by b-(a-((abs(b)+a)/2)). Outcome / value -7.8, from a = 18.8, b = 1.08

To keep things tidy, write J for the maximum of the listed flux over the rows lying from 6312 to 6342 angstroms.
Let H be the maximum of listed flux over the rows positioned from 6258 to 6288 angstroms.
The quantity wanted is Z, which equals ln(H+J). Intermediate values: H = 18.86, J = 19.84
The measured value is 3.66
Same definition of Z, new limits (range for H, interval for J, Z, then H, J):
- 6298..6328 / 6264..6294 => 3.72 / 21.55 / 19.75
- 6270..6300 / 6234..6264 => 3.68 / 19.9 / 19.71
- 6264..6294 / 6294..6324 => 3.72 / 19.75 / 21.55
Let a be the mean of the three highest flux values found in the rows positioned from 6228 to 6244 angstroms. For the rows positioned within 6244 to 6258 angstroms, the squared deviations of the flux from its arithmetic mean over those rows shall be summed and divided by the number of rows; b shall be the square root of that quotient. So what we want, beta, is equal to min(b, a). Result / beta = 0.60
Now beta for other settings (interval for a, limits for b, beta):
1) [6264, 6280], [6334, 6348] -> 0.94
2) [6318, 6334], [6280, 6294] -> 1.17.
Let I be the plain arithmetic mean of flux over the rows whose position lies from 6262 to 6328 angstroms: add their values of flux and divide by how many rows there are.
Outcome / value 18.6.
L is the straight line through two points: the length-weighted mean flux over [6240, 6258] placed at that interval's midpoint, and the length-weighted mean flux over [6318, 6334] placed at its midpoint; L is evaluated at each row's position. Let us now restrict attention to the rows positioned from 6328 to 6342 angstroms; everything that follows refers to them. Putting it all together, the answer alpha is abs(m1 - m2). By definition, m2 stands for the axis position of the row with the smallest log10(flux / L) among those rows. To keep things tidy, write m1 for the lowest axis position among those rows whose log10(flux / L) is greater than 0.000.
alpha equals 3 angstroms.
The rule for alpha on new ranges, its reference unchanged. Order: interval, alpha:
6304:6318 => 9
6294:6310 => 9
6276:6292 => 6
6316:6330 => 3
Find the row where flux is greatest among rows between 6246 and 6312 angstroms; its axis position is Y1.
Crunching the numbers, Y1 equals 6302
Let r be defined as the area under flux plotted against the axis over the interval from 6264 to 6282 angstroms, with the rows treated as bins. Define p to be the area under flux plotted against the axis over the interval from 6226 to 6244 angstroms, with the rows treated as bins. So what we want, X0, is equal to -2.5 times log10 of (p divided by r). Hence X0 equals -0.034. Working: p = 338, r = 328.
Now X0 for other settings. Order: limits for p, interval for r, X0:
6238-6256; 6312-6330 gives 0.022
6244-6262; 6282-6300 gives 0.007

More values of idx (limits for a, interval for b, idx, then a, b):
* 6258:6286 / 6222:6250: -7.7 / 18.2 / 0.96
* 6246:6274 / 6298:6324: -7.5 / 18.3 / 1.11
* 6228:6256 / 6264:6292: -8.1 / 18.6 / 0.78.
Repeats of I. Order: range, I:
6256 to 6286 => 18.2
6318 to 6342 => 18.8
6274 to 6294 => 18.0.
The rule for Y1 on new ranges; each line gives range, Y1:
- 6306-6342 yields 6311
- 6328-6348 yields 6347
